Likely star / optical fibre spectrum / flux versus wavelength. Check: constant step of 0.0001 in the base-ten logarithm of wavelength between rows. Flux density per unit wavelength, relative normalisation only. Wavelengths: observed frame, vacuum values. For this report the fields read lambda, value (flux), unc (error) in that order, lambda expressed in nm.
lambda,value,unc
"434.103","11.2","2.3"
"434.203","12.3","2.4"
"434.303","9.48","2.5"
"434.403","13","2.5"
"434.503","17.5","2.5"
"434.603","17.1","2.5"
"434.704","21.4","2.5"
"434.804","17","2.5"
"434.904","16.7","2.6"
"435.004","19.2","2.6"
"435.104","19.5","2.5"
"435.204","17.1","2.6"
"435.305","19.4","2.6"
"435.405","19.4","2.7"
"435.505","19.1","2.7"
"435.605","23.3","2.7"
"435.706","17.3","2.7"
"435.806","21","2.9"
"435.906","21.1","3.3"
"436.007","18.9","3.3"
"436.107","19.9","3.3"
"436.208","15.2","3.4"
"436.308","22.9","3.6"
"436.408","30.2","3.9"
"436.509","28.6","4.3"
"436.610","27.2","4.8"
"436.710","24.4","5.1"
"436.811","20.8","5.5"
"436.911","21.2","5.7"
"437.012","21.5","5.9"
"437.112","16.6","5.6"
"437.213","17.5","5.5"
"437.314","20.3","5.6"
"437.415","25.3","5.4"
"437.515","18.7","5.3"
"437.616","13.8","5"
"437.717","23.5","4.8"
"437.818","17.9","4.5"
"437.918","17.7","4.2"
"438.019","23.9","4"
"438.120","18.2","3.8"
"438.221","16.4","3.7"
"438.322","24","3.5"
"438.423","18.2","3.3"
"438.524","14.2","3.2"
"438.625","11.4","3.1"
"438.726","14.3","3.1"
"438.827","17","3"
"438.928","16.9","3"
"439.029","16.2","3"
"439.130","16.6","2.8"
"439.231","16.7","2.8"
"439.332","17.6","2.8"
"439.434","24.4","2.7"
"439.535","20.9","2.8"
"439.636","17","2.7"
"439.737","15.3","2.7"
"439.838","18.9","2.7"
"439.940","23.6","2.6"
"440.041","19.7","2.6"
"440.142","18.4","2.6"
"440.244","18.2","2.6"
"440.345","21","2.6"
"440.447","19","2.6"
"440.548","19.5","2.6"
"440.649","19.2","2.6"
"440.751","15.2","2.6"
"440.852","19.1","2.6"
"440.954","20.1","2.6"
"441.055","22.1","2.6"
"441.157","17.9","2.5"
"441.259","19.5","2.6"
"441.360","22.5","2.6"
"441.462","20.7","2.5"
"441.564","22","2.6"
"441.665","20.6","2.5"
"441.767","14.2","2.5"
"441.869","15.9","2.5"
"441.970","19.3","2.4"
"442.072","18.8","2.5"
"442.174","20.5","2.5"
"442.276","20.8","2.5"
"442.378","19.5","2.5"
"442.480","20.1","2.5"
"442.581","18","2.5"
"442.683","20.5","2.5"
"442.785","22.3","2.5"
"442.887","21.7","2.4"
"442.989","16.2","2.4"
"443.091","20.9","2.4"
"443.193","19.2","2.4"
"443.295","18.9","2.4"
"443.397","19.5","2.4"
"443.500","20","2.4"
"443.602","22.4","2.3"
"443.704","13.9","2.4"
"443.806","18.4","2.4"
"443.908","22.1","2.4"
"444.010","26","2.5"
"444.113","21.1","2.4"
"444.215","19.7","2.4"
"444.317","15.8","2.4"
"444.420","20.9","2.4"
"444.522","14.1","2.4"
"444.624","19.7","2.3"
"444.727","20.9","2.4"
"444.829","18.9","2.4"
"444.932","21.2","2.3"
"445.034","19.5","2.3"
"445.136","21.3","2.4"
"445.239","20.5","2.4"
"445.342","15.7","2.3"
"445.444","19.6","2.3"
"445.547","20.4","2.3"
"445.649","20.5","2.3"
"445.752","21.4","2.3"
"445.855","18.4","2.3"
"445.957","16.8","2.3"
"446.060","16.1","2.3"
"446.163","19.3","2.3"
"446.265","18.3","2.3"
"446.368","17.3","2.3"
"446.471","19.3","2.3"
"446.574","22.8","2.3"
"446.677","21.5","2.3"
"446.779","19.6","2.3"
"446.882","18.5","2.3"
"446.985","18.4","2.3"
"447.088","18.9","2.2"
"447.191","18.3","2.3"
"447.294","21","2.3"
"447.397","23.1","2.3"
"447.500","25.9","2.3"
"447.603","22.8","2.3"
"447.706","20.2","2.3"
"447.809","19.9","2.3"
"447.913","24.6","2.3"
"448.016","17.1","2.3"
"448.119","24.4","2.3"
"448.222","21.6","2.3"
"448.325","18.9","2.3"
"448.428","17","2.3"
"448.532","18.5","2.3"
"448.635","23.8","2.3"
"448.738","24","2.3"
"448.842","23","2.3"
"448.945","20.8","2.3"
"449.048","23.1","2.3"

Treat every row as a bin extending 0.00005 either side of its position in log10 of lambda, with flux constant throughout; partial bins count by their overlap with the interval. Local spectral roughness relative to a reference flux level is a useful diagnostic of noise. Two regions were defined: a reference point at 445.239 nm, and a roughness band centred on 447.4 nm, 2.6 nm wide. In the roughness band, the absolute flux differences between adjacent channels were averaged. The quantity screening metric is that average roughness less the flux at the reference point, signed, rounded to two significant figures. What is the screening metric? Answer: -18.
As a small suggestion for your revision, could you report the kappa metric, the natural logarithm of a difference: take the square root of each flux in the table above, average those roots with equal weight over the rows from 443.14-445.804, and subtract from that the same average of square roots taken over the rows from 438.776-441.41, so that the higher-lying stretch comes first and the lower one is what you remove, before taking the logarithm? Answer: -2.5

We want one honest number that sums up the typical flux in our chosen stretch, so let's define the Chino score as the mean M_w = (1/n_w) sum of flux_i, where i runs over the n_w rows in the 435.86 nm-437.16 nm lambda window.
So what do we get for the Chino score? 22.2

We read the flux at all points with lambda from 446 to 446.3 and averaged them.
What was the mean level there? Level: 17.9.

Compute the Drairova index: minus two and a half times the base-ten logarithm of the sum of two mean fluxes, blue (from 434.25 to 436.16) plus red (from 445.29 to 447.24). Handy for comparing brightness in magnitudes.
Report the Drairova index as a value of -3.93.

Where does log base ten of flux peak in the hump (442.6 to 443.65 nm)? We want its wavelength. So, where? 443.602 nm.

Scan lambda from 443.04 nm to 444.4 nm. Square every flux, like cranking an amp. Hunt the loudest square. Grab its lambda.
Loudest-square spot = 444.010 nm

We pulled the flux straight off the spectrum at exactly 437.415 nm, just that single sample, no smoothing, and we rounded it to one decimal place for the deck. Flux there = 25.3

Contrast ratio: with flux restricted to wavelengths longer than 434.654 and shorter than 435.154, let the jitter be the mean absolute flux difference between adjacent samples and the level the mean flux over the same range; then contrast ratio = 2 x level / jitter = 20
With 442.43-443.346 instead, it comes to 16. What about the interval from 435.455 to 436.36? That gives 11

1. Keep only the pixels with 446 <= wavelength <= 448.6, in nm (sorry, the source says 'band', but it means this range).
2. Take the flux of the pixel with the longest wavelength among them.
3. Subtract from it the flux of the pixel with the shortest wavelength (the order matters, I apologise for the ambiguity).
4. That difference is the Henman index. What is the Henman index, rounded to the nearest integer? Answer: 2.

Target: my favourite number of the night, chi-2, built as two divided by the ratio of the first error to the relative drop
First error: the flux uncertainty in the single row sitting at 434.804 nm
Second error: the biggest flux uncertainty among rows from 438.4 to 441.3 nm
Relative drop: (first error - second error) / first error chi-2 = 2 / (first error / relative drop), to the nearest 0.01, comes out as -0.26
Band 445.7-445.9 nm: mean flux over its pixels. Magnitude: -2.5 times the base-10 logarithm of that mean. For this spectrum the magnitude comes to -3.25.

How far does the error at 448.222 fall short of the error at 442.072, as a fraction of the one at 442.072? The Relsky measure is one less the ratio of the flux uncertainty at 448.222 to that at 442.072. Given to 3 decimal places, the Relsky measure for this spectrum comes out 0.080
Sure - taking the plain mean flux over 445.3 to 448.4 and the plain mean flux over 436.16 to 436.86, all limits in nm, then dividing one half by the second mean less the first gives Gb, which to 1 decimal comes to 0.1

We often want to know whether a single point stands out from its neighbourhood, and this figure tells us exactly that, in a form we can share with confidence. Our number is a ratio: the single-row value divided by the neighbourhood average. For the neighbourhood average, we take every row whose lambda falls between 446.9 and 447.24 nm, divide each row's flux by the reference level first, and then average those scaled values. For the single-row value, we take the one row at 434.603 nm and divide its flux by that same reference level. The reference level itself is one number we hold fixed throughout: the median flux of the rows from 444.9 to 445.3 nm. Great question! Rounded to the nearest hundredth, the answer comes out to 0.92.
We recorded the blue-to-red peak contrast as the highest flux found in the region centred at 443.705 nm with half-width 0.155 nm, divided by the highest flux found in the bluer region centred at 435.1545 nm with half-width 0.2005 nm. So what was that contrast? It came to 1.15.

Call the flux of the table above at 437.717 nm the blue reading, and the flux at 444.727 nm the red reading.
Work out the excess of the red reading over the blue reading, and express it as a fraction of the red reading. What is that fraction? -0.12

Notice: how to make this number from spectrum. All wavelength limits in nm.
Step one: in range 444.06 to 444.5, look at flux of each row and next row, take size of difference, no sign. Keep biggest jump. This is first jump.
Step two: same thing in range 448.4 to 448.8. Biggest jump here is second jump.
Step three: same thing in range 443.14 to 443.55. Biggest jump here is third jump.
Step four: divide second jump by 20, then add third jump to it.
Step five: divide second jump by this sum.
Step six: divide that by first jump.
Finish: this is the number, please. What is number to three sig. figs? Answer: 1.20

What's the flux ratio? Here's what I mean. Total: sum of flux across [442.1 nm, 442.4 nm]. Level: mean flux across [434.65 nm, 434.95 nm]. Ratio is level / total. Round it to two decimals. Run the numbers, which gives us 0.30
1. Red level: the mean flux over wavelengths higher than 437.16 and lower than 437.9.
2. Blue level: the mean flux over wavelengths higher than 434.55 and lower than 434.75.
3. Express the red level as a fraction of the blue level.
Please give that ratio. 1.02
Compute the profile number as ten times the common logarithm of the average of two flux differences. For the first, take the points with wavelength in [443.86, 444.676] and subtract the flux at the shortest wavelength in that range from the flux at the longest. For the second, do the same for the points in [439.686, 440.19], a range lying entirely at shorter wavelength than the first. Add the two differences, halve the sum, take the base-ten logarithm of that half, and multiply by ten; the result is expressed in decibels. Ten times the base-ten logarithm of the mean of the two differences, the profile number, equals -5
